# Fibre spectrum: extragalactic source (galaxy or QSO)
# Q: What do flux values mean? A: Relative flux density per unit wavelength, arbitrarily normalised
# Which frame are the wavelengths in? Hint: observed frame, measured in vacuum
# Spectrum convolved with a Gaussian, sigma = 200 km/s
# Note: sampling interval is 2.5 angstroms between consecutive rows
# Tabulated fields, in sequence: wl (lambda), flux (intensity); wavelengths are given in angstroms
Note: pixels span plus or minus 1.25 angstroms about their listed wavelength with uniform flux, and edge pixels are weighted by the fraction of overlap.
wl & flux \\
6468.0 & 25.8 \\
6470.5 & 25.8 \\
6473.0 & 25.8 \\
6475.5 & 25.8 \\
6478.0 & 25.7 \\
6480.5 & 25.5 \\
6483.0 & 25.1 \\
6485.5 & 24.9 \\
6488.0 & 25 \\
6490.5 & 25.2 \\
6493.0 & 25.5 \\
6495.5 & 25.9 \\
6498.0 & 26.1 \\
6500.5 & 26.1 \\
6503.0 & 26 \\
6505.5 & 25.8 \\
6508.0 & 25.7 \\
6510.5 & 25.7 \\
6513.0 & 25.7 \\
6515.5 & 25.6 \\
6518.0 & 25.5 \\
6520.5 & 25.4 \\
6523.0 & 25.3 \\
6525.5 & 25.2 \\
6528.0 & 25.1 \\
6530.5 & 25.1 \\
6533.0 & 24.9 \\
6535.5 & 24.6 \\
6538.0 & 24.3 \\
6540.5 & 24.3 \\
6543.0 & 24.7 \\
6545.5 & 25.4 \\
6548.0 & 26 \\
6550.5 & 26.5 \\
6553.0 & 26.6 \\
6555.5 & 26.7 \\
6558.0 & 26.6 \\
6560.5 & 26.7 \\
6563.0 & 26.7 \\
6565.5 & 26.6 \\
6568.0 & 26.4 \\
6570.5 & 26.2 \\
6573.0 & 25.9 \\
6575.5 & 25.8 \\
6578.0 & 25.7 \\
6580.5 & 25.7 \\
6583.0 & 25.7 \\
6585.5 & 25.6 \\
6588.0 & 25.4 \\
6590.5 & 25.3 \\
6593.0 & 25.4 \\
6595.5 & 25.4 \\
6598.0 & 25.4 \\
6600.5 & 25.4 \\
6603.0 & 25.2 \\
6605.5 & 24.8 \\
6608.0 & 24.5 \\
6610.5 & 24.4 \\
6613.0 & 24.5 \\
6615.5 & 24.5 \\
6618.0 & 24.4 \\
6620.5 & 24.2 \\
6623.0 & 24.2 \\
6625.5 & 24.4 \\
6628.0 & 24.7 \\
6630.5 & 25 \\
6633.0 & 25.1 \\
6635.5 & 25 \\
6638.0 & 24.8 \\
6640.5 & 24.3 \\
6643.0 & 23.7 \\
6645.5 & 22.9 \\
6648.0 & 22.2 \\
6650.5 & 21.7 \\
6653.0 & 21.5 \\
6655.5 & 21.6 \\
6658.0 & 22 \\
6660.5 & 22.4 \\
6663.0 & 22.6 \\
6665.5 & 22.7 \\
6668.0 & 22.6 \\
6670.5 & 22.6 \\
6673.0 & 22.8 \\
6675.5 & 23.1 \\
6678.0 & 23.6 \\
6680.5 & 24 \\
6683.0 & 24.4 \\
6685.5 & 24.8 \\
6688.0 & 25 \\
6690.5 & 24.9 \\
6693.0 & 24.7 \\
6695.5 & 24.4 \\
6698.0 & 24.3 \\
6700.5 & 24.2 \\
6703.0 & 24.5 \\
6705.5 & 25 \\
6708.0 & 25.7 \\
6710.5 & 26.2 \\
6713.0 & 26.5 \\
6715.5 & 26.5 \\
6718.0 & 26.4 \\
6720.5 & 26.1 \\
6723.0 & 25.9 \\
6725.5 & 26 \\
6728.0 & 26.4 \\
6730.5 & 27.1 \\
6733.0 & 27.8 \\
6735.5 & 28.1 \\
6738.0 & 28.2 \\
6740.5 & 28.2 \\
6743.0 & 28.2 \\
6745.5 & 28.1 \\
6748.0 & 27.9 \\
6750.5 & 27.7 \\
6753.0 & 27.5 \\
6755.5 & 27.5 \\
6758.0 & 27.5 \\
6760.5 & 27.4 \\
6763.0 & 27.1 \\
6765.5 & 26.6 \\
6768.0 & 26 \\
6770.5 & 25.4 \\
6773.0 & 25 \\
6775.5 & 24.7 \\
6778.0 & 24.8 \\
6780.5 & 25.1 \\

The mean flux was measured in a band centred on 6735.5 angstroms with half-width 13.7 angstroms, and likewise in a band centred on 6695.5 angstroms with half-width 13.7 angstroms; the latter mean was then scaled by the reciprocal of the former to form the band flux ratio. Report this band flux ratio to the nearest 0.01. 0.90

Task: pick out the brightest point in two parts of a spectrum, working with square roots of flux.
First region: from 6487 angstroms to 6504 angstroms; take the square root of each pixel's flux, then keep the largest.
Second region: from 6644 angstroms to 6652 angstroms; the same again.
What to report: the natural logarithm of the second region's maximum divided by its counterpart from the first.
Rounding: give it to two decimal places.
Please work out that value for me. -0.07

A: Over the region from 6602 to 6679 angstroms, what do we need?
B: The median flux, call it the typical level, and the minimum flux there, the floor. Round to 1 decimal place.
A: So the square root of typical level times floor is 22.8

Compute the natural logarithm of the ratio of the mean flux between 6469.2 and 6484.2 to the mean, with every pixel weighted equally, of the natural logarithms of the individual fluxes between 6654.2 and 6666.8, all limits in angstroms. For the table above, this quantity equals 2.11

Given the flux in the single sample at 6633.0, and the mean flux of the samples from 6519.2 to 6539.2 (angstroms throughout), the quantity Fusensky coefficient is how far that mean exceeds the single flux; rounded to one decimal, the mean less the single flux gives -0.1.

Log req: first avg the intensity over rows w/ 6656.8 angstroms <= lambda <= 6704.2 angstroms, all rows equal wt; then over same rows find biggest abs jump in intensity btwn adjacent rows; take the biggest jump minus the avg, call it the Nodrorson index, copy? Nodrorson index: -23.2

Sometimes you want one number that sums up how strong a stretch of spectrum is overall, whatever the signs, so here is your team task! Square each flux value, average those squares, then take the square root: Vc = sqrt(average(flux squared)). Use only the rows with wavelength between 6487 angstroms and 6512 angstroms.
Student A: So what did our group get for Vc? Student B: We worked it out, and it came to 25.7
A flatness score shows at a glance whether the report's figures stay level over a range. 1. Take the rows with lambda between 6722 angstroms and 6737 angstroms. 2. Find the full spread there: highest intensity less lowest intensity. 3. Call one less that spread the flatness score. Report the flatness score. -1.2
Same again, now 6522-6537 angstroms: 0.3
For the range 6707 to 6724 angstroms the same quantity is 0.2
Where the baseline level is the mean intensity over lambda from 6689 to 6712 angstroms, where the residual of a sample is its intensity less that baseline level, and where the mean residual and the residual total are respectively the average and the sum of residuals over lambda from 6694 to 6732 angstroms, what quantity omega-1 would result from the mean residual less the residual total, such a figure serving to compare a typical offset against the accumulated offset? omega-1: -11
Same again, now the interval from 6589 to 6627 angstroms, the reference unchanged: 1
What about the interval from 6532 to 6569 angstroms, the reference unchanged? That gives -13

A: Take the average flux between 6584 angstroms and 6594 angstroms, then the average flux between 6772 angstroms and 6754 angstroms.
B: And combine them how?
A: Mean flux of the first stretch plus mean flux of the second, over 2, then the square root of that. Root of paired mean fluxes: 5.11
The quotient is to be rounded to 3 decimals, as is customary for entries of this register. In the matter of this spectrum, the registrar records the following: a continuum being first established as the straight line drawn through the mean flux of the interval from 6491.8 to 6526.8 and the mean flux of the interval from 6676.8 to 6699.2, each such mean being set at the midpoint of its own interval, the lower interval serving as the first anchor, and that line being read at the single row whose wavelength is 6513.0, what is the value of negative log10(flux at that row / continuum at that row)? -0.001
